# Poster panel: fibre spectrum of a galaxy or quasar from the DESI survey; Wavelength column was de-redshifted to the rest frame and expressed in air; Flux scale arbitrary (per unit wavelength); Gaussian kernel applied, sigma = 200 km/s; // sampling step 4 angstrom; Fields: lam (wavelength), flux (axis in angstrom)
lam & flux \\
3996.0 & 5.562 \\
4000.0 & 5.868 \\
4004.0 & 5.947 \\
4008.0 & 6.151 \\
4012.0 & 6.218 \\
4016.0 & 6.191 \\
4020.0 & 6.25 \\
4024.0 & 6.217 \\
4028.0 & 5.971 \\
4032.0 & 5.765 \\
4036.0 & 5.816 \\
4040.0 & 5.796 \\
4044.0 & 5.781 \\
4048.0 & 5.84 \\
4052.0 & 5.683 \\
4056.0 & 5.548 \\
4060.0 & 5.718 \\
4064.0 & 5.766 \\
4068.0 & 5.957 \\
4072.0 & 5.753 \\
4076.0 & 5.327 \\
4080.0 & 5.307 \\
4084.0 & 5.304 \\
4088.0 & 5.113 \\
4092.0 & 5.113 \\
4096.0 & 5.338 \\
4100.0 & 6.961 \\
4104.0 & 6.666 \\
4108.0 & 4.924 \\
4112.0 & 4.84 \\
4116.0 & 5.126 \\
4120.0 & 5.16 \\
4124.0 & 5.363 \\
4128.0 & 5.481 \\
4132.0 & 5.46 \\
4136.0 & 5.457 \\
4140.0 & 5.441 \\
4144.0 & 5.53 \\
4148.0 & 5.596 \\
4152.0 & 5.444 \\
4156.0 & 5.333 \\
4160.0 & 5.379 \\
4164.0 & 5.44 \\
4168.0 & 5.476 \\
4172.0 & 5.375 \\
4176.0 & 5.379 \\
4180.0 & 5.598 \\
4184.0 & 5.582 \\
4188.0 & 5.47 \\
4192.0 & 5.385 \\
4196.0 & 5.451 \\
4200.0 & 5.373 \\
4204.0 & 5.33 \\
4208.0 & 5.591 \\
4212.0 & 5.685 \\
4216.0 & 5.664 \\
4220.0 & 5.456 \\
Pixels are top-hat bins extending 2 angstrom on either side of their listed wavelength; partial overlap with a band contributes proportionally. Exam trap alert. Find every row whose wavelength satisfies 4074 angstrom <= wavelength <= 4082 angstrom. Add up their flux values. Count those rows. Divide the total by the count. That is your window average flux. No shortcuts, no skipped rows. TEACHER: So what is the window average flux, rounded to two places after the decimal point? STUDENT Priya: 5.32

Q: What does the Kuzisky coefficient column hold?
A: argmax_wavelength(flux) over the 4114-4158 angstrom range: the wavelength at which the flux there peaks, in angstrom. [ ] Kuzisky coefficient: 4148.0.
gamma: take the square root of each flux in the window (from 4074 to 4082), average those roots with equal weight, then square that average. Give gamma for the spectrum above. 5.3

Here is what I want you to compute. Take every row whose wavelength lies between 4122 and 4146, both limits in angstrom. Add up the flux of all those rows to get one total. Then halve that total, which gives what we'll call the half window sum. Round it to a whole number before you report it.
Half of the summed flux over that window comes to 16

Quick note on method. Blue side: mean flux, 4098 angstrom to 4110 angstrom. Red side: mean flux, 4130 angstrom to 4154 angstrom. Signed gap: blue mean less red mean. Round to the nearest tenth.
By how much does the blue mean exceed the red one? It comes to 0.7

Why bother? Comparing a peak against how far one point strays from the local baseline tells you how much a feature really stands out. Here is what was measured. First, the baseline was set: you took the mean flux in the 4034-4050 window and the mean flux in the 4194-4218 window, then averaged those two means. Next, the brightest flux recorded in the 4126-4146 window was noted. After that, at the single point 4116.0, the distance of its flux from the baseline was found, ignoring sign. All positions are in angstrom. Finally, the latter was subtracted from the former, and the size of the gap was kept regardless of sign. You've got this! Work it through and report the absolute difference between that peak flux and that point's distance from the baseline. 5.0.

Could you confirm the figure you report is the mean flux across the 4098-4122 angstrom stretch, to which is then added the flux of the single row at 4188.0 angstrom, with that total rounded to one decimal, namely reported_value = 11.1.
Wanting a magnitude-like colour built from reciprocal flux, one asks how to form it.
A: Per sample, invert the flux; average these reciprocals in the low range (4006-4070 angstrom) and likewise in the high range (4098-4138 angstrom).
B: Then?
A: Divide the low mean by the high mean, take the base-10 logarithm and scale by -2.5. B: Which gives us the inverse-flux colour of 0.083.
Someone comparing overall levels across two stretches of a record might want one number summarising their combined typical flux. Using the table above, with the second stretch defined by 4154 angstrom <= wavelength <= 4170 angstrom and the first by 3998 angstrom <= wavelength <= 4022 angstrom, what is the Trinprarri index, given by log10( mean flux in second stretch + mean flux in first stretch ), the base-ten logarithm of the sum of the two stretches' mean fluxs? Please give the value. 1.06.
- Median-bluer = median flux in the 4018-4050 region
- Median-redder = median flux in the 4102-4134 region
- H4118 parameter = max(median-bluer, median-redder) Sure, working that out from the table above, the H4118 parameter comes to 5.83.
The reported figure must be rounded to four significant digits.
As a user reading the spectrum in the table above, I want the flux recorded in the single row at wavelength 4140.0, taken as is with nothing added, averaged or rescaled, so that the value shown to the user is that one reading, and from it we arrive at 5.441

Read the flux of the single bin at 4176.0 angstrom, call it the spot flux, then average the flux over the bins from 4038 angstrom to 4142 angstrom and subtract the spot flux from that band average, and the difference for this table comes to 0.17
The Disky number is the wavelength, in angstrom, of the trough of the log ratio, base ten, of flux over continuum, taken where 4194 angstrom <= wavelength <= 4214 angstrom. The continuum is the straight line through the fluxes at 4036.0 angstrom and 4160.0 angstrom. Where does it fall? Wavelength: 4204.0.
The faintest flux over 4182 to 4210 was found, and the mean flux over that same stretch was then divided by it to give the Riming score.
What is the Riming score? 1.02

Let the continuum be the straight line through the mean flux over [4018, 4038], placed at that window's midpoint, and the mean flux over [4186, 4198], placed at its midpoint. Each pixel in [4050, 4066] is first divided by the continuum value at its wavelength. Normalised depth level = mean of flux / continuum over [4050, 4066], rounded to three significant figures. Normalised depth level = 0.963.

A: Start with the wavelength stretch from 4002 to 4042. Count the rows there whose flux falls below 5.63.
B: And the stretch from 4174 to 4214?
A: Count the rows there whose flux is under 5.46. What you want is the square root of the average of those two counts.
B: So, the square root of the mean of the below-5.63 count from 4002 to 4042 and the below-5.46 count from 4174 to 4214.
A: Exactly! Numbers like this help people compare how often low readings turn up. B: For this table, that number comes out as 1.6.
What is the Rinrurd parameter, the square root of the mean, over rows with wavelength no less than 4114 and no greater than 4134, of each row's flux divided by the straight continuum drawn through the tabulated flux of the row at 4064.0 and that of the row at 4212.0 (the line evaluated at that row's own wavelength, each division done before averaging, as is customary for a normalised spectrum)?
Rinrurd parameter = 0.96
